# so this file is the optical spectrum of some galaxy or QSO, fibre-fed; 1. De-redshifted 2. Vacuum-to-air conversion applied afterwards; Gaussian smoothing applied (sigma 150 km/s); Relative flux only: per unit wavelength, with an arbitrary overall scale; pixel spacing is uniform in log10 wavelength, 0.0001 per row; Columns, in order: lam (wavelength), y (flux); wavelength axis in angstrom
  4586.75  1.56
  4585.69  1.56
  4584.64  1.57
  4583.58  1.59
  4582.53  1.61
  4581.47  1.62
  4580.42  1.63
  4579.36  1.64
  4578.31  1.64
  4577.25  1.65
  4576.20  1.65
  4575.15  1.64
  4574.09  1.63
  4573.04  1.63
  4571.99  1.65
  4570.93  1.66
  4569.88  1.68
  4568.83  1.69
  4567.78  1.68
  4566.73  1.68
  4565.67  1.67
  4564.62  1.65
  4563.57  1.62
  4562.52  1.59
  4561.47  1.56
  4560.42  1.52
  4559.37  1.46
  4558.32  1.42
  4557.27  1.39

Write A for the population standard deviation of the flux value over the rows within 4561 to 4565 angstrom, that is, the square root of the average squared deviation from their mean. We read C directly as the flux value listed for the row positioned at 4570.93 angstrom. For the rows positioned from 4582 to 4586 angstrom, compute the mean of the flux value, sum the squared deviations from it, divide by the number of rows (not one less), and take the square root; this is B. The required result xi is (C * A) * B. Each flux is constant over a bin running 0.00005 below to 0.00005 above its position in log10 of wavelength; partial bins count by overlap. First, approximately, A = 0.034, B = 0.019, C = 1.66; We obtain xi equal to 0.0011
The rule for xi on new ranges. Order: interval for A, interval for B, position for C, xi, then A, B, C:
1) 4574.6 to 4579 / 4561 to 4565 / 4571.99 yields 0.0003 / 0.005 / 0.034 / 1.65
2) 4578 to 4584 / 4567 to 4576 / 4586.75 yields 0.0006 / 0.018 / 0.022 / 1.56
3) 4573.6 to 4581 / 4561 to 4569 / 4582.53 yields 0.0005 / 0.008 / 0.045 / 1.61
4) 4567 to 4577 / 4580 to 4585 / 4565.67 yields 0.0008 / 0.021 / 0.022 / 1.67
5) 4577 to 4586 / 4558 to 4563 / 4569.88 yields 0.0032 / 0.030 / 0.063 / 1.68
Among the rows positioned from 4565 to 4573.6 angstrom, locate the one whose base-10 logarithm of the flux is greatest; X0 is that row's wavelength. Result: 4568.83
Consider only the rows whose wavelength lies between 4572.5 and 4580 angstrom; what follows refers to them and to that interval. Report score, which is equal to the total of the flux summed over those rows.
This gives 11.5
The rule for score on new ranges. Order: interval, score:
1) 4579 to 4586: 11.2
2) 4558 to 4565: 10.8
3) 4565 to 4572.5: 11.7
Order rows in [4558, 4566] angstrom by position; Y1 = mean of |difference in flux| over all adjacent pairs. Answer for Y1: 0.036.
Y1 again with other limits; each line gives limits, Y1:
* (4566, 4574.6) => 0.010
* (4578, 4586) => 0.011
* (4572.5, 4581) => 0.006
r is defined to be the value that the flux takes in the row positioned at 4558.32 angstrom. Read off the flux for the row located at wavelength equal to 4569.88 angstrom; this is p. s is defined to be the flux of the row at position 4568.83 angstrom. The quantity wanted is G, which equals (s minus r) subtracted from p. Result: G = 1.41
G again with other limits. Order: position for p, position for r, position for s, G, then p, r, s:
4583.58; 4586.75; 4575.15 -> 1.51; 1.59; 1.56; 1.64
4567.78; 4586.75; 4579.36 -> 1.60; 1.68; 1.56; 1.64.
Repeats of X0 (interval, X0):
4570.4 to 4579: 4570.93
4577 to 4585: 4577.25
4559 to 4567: 4566.73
